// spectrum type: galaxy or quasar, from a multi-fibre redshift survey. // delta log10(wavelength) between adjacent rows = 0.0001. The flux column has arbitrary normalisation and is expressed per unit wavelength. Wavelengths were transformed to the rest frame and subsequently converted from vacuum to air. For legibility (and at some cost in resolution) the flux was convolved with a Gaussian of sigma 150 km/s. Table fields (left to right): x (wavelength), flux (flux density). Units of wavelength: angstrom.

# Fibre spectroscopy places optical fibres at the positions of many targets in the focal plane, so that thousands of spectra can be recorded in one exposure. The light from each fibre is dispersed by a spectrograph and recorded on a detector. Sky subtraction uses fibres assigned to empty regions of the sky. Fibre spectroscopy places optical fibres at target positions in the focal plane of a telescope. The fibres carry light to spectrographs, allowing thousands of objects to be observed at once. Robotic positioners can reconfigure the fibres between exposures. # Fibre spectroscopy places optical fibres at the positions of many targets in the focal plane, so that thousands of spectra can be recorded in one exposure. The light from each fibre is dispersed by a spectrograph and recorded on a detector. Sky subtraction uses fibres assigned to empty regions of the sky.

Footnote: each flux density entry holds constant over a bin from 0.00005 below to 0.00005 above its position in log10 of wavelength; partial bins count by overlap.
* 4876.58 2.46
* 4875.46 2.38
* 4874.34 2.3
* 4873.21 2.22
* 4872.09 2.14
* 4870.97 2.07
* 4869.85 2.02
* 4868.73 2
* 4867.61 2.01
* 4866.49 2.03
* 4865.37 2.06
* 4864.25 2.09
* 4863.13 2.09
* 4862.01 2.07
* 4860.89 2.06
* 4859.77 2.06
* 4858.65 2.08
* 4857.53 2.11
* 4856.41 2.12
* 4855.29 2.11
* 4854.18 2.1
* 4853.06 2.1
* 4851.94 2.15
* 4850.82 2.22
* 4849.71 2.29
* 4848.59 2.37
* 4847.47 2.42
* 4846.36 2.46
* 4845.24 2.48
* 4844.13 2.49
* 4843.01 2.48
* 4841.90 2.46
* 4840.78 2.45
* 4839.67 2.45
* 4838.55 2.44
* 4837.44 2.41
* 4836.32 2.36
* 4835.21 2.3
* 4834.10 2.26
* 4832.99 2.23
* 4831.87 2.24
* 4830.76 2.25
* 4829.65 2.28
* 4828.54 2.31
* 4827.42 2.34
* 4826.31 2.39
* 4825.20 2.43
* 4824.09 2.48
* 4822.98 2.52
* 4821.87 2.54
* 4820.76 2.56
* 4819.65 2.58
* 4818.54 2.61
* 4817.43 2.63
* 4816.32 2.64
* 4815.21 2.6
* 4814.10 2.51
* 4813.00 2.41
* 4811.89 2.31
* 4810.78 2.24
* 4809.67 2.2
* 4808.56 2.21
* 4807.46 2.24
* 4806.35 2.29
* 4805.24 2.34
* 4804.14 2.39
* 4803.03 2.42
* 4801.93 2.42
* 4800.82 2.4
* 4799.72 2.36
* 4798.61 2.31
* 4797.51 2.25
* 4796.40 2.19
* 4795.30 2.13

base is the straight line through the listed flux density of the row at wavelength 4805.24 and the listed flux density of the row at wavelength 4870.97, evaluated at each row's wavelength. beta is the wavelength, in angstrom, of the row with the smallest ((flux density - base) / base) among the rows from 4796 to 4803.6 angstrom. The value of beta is 4796.40 angstrom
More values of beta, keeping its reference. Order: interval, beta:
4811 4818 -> 4811.89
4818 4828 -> 4827.42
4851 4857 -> 4853.06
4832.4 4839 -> 4832.99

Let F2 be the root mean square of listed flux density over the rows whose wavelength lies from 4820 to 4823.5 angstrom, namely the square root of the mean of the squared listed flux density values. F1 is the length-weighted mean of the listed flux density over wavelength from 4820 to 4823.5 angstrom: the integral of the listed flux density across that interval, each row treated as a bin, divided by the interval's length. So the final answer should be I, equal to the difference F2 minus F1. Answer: -0.003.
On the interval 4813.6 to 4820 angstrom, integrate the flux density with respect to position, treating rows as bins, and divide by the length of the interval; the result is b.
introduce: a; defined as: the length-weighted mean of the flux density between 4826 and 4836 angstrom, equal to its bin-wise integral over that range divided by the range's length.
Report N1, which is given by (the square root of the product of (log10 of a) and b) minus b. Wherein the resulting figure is -1.63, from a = 2.29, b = 2.59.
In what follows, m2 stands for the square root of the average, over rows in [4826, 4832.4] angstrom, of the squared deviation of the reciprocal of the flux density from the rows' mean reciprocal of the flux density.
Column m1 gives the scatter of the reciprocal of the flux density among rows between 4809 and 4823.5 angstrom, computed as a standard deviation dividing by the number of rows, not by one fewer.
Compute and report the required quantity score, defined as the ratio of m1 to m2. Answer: 2.5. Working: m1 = 0.025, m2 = 0.010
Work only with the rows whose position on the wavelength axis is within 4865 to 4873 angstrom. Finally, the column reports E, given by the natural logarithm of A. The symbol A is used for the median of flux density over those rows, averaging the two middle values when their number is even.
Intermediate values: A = 2.03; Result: 0.71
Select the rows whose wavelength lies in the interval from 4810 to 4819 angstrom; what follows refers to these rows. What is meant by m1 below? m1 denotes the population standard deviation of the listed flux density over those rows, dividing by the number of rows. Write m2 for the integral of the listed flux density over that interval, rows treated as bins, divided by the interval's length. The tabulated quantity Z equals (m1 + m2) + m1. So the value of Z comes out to 2.8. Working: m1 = 0.15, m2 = 2.48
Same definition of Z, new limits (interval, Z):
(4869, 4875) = 2.3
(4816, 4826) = 2.7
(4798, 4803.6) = 2.5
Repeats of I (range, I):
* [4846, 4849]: -0.001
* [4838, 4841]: 0.001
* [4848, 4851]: -0.009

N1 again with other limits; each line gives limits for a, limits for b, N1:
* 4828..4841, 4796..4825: -1.47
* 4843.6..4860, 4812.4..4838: -1.51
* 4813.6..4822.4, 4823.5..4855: -1.36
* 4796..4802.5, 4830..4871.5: -1.32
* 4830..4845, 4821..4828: -1.49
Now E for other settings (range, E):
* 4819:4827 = 0.92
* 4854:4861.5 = 0.74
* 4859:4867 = 0.72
